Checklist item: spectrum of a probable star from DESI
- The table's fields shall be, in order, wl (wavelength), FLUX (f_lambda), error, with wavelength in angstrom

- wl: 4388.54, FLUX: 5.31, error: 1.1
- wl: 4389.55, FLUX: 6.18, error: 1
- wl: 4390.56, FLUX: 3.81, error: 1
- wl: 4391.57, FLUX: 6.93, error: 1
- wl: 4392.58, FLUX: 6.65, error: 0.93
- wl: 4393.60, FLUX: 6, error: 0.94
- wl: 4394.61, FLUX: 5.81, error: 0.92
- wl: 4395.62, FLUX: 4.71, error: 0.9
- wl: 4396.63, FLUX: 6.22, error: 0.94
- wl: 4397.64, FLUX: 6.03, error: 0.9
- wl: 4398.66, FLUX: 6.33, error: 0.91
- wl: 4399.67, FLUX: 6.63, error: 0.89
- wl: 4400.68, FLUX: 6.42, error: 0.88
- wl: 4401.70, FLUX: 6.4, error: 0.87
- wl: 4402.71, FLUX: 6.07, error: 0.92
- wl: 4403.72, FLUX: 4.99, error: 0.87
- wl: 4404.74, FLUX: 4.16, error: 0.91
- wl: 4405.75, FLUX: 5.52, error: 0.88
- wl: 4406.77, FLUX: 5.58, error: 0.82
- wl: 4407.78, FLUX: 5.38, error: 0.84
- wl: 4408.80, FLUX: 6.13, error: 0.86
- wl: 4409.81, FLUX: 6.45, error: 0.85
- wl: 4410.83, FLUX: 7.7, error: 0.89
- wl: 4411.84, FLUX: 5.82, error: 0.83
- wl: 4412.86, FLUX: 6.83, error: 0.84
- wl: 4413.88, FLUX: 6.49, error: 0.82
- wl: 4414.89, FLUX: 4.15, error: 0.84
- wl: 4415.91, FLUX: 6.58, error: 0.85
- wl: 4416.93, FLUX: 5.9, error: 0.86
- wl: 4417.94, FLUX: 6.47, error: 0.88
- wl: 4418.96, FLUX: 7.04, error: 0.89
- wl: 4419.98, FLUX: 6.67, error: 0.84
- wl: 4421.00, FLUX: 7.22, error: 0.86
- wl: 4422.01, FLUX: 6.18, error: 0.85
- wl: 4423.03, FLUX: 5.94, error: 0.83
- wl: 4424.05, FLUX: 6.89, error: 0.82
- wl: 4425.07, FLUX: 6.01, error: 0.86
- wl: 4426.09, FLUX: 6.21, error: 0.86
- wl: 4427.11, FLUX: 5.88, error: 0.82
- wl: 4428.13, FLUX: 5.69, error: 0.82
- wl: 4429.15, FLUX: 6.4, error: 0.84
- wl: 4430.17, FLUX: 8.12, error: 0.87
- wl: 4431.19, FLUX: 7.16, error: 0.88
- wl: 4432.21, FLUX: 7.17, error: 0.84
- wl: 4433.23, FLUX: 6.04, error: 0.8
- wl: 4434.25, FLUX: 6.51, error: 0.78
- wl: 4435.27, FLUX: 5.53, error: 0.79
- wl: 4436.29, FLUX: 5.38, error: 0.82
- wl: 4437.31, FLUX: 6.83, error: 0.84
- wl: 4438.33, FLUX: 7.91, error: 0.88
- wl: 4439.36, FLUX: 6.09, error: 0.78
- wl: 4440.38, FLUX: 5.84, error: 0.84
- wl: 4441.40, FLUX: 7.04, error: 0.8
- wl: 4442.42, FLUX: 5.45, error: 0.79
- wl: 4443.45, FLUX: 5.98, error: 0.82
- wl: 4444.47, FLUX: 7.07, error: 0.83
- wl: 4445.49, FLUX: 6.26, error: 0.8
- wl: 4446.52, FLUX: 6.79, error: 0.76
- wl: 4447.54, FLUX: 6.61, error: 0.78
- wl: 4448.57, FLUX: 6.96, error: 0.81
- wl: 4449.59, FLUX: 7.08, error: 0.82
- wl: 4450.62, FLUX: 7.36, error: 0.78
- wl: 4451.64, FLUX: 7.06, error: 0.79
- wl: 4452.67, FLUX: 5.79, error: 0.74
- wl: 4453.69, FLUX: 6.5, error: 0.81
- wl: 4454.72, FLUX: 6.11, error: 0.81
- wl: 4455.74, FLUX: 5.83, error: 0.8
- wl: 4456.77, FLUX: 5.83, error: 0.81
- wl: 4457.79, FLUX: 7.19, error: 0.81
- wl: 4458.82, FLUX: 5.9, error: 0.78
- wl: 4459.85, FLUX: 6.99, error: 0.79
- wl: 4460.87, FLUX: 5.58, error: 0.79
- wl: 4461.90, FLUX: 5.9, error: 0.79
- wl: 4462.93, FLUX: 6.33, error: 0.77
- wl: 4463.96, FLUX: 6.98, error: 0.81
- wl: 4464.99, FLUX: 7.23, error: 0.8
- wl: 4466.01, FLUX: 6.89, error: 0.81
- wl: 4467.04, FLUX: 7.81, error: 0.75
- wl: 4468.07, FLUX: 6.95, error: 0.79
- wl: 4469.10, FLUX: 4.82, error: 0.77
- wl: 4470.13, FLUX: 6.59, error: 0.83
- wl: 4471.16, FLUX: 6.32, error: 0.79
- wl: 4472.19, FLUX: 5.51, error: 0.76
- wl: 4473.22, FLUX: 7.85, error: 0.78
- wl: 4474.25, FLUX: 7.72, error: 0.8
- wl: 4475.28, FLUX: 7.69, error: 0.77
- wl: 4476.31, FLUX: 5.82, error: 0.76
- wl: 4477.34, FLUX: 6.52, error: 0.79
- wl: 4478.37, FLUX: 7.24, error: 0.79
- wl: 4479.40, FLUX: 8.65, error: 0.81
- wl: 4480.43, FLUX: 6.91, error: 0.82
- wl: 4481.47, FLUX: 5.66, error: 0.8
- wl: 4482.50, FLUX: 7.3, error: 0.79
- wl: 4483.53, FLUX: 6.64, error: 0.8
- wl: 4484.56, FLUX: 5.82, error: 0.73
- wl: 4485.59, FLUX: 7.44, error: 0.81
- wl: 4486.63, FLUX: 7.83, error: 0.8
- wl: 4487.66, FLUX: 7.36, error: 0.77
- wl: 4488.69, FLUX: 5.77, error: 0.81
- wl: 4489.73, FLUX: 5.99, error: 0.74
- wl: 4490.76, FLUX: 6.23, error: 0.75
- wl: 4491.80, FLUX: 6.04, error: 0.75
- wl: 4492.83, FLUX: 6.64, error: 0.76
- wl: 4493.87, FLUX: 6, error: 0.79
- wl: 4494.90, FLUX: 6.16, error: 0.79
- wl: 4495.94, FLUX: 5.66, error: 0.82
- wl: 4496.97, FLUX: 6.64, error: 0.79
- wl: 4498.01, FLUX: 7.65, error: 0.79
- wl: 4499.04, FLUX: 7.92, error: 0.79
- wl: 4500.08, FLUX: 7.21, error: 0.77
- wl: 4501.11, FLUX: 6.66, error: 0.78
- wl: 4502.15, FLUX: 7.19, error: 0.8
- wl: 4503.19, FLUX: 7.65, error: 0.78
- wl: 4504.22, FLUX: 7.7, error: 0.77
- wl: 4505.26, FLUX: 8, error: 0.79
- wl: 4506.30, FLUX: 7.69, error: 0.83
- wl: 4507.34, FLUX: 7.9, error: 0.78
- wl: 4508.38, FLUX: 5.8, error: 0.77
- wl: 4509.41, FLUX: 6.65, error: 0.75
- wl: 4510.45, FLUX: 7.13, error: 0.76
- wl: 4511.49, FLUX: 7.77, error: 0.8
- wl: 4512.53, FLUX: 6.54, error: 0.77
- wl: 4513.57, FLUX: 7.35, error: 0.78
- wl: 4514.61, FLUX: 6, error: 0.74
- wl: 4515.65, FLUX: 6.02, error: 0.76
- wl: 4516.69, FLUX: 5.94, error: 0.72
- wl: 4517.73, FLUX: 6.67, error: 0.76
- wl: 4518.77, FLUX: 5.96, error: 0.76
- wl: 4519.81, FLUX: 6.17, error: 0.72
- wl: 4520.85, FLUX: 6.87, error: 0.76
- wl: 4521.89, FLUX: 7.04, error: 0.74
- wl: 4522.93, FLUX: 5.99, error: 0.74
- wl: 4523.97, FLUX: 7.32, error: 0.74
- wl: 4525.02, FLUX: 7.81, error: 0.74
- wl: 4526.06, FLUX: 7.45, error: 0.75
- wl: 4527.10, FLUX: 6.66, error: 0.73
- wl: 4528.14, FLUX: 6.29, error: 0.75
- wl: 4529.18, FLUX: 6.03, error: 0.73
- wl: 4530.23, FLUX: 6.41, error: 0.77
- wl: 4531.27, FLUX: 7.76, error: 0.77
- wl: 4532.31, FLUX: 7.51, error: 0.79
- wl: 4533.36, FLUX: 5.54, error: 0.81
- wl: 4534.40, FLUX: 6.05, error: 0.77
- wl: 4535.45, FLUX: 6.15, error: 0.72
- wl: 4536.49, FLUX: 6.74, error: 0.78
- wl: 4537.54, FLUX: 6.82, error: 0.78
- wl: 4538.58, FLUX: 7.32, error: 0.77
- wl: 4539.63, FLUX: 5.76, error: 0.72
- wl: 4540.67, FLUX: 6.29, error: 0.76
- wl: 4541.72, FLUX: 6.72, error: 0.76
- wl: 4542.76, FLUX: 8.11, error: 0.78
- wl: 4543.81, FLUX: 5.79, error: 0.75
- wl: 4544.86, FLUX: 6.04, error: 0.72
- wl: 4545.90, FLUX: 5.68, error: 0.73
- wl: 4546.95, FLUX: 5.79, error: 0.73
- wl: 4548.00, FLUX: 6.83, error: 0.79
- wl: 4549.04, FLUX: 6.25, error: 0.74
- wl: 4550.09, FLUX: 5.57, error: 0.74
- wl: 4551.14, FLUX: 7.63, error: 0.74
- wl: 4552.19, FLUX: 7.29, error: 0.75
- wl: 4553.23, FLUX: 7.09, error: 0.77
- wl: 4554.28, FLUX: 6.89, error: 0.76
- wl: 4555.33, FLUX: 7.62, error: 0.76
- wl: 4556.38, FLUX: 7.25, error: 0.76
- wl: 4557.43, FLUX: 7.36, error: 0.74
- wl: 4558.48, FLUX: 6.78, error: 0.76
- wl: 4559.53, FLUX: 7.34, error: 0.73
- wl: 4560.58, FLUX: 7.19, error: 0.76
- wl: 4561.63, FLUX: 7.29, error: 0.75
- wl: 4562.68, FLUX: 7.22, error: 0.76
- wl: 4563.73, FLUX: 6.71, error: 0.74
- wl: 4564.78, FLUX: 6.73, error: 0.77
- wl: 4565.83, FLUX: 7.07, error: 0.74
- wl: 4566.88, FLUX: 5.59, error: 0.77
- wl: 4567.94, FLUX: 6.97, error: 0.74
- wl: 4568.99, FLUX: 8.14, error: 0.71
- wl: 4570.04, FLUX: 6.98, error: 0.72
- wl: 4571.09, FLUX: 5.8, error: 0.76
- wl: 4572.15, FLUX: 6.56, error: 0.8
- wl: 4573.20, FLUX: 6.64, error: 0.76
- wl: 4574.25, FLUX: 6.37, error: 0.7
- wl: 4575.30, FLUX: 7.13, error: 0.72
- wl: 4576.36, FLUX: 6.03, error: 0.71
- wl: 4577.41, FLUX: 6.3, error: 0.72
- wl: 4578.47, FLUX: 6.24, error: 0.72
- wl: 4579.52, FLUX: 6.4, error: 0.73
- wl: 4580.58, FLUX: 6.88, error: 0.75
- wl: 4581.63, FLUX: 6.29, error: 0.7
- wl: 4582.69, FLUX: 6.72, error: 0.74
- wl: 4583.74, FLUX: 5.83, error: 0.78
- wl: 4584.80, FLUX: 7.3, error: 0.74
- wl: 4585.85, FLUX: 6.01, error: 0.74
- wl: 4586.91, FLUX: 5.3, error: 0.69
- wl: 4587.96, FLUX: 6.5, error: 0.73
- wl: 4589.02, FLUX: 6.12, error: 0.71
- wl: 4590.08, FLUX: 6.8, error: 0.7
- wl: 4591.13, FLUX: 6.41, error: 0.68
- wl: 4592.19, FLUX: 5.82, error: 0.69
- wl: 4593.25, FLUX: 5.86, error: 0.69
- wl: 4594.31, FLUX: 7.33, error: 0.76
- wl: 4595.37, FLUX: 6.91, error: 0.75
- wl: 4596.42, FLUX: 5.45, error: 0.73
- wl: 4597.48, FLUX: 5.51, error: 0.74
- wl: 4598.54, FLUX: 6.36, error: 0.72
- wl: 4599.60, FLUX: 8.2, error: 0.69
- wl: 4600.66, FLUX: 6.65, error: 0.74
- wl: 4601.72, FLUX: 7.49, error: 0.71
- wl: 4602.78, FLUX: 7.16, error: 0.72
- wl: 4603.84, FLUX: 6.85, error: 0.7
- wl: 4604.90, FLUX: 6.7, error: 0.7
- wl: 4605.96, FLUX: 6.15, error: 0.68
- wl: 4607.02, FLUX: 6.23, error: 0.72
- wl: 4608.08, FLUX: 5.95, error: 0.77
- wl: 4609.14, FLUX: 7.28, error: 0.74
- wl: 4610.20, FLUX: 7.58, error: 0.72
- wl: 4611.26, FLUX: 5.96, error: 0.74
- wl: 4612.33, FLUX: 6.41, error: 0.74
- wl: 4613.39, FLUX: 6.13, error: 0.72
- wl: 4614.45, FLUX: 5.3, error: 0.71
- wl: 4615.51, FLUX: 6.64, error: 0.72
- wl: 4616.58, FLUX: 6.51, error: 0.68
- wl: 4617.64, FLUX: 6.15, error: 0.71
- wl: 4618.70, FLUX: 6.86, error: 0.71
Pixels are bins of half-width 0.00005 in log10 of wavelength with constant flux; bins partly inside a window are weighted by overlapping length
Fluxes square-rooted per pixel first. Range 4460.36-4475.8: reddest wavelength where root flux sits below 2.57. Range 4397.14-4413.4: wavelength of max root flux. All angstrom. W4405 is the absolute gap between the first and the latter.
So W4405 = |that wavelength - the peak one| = 61.4 angstrom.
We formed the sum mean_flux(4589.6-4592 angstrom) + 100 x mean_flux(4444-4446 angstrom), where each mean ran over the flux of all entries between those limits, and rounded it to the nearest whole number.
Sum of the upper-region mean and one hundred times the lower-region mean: 673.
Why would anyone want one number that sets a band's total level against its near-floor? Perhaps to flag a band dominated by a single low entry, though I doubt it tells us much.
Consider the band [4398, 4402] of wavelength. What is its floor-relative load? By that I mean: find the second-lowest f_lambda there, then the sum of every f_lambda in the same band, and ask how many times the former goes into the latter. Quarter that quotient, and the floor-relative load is 1.01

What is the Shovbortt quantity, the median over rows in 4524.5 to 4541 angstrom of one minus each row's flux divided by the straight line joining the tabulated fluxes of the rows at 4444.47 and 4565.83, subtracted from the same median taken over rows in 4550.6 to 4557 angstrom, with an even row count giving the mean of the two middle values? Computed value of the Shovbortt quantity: -0.10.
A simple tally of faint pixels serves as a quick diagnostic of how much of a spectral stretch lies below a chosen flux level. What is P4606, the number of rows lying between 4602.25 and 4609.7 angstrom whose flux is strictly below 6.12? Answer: 1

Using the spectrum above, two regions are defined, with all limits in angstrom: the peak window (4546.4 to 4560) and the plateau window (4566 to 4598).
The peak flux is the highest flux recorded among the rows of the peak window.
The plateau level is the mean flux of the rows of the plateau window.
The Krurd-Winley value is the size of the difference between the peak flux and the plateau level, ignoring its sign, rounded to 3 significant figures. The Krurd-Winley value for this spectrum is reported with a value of 1.22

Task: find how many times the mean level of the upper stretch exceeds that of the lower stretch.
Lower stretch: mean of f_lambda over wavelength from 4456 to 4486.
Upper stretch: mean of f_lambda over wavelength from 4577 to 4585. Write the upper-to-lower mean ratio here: 0.97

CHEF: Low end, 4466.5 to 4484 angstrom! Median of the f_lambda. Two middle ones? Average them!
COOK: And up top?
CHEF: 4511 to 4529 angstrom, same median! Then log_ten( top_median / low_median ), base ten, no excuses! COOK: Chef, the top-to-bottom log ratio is -0.016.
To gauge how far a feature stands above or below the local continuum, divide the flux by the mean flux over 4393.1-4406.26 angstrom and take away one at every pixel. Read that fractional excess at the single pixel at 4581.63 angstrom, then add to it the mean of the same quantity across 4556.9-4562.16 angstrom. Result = 0.33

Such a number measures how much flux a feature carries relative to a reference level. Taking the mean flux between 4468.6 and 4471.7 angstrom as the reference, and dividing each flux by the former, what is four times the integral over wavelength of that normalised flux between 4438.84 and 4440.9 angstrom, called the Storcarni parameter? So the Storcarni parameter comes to 8.3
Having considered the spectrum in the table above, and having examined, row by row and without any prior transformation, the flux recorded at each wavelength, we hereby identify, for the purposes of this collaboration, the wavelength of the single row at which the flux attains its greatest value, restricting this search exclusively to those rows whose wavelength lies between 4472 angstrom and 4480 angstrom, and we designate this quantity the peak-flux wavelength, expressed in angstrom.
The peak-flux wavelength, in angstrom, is 4479.40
